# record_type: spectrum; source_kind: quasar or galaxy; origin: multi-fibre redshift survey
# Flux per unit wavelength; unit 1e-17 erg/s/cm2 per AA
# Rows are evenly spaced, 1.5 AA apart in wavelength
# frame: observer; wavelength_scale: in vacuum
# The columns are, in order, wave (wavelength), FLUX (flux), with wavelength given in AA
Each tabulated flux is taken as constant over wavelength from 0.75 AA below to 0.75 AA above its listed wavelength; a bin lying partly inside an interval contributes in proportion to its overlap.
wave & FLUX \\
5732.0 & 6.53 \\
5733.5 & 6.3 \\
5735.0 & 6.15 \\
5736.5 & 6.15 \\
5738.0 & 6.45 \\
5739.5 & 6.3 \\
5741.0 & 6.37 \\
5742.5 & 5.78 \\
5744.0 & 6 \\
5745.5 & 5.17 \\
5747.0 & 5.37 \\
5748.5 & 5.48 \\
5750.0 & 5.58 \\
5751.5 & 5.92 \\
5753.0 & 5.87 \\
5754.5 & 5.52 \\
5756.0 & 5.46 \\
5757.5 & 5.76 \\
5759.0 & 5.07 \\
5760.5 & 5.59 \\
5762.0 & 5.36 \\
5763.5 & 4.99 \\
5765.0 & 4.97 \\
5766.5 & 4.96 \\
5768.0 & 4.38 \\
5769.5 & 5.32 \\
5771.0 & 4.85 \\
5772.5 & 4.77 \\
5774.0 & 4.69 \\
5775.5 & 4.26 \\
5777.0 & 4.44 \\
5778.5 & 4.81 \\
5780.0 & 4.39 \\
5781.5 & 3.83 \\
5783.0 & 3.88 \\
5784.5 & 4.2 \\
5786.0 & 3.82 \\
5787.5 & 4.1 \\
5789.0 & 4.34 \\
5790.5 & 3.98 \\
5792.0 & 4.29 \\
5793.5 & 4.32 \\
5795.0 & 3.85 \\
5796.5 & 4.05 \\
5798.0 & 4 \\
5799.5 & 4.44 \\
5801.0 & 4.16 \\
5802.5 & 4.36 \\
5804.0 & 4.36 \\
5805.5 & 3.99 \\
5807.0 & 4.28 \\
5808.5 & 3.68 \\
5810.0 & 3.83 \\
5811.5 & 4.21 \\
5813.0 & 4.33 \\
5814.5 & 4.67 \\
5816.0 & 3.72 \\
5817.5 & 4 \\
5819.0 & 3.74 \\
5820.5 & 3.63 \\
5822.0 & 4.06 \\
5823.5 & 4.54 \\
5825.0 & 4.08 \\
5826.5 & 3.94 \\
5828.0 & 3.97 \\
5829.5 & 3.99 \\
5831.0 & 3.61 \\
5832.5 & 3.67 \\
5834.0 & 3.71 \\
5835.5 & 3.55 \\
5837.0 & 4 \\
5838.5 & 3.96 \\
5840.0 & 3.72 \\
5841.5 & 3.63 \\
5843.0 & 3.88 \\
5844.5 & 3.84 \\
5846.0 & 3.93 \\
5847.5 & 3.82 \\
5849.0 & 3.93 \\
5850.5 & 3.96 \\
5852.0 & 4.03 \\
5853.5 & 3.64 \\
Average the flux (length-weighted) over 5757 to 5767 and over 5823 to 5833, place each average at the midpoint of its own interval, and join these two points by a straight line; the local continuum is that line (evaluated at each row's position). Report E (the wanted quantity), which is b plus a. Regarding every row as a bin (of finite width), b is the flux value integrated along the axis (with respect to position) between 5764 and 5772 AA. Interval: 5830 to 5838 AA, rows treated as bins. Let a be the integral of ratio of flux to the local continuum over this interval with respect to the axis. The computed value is 47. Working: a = 7.74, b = 39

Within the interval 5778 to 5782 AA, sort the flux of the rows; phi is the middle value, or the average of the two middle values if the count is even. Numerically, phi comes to 4.4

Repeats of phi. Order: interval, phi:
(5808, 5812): 3.8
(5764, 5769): 5.0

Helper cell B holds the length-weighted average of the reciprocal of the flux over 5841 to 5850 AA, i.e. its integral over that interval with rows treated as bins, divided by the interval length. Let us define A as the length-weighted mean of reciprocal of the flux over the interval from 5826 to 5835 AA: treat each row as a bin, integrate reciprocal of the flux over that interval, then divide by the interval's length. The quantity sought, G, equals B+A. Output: 0.52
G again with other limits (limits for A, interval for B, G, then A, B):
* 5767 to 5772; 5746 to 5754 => 0.39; 0.207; 0.178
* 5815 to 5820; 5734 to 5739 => 0.42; 0.260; 0.160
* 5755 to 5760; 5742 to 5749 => 0.36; 0.184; 0.181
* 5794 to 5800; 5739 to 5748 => 0.42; 0.246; 0.173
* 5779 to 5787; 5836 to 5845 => 0.51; 0.248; 0.261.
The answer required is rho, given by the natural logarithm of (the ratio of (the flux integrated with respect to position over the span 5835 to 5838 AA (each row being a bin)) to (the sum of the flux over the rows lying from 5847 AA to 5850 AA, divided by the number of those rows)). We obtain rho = 1.1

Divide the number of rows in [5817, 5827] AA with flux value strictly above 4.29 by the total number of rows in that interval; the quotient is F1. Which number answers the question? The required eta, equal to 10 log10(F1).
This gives -8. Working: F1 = 0.1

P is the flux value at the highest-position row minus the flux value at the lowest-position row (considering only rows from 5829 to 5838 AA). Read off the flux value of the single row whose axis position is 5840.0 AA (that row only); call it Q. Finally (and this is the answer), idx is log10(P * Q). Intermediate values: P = 0.01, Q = 3.72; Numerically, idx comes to -1.43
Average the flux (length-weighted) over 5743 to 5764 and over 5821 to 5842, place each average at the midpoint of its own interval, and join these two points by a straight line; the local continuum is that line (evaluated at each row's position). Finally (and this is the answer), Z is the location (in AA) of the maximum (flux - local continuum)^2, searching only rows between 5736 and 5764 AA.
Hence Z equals 5738.0 AA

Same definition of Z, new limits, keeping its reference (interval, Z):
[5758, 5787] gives 5781.5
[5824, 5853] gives 5852.0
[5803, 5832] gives 5808.5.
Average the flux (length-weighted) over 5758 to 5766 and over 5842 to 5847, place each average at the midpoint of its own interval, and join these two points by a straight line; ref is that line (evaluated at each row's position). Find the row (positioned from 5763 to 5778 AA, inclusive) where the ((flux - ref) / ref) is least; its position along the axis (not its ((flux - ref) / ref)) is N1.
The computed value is 5775.5 AA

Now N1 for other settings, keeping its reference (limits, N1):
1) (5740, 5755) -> 5745.5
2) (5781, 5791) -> 5781.5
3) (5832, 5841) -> 5835.5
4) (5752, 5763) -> 5759.0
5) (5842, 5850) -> 5844.5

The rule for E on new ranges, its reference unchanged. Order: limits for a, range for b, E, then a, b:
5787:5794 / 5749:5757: 52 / 6.28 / 45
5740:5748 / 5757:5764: 46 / 8.23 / 37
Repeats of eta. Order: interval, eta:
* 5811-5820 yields -5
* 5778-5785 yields -4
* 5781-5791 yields -8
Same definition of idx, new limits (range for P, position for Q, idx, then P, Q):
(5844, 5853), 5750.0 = 0.03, 0.19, 5.58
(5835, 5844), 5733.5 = 0.32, 0.33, 6.3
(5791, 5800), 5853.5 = -0.26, 0.15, 3.64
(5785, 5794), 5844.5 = 0.28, 0.50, 3.84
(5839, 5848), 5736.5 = -0.21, 0.10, 6.15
